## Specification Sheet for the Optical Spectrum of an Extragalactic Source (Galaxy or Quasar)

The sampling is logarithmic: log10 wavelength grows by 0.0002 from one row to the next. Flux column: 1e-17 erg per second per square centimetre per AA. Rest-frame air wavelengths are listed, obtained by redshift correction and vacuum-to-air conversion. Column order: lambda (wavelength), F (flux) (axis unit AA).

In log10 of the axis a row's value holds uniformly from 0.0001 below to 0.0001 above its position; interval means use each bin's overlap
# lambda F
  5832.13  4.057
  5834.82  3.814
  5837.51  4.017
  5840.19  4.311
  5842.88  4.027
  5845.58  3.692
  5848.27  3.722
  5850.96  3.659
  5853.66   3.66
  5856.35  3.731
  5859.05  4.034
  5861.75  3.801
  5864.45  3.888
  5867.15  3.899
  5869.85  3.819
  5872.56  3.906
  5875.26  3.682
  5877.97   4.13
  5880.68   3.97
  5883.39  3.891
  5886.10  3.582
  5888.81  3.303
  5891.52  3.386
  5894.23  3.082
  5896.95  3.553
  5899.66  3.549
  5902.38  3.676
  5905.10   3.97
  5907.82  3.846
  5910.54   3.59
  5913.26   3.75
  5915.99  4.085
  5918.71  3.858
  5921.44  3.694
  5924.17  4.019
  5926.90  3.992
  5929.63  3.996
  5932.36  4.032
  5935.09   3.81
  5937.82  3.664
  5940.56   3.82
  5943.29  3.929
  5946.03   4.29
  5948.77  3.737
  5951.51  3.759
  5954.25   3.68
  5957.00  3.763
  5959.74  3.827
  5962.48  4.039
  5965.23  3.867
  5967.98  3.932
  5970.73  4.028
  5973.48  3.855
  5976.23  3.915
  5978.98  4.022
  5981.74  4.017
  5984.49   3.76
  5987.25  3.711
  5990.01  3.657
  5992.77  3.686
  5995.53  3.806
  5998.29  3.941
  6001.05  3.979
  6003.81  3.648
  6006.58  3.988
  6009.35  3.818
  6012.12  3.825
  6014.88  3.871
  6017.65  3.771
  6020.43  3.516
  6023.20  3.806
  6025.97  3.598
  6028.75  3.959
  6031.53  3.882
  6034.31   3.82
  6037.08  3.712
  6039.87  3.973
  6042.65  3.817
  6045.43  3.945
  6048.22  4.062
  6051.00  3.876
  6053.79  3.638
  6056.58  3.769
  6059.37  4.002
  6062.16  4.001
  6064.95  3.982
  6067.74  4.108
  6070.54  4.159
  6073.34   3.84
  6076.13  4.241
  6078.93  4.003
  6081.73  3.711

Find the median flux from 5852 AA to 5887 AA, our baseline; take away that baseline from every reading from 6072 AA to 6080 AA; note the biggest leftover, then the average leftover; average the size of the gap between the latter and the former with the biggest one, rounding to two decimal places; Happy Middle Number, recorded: 0.28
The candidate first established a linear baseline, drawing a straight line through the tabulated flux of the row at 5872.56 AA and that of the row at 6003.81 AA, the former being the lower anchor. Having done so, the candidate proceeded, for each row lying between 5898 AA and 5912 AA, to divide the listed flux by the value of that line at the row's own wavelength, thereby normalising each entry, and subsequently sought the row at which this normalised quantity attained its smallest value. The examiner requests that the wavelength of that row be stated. 5899.66 AA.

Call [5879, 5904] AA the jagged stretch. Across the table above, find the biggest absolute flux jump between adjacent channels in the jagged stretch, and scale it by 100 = 47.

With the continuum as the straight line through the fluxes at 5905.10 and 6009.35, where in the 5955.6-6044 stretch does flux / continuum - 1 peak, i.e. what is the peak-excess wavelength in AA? 6039.87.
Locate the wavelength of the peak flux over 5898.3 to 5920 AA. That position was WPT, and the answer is 5915.99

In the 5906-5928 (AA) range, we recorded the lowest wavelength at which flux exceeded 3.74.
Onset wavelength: 5907.82 AA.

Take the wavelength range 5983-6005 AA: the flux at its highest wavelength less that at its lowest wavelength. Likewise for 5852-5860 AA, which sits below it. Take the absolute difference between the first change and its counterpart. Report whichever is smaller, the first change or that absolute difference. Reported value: -0.11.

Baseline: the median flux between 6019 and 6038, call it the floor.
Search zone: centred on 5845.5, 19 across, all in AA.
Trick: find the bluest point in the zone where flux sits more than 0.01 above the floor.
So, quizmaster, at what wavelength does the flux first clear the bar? 5837.51 AA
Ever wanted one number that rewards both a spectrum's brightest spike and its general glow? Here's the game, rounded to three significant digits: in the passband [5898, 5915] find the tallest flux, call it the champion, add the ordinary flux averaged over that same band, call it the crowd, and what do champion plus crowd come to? 7.70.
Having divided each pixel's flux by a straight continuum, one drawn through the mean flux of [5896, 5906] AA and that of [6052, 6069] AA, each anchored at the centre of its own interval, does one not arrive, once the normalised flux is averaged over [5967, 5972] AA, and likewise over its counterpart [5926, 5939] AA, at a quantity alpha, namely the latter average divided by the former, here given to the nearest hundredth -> 0.99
